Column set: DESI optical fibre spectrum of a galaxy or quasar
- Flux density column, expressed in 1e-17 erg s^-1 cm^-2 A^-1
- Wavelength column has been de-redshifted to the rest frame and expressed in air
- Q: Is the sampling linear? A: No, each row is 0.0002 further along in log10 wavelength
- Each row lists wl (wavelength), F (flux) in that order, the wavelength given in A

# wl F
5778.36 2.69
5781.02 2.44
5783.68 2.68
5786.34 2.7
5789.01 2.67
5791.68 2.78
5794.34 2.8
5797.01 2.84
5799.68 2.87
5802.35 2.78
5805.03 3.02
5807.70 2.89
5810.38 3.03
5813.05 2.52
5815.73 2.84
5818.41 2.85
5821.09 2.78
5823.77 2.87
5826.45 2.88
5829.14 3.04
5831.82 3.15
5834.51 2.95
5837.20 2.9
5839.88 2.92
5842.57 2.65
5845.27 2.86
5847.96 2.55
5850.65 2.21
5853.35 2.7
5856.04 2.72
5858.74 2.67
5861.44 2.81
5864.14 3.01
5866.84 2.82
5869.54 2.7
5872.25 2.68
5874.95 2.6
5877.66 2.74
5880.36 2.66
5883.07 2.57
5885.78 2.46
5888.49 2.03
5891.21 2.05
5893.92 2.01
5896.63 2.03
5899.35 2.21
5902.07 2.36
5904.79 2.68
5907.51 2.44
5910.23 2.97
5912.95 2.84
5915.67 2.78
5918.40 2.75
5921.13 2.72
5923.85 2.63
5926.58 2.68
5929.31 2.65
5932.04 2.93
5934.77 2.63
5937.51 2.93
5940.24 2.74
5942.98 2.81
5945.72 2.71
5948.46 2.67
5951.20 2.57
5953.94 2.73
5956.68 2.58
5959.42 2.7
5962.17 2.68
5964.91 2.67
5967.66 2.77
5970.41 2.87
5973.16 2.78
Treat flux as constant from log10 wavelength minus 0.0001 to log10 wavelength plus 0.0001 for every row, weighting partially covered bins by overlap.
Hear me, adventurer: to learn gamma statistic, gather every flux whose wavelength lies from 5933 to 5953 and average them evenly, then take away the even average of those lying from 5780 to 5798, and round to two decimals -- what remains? 0.02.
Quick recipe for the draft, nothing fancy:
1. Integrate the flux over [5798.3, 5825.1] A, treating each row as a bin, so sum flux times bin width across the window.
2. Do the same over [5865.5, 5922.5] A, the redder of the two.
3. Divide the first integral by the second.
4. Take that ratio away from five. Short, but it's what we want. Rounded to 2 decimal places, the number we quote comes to 4.47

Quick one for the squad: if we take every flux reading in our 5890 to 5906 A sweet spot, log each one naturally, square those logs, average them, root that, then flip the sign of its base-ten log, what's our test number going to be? 0.10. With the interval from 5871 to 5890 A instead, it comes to 0.03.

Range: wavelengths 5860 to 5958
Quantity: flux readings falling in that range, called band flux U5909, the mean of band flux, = 2.6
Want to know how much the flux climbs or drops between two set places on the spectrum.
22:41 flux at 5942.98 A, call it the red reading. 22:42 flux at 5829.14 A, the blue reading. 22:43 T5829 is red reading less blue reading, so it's -0.23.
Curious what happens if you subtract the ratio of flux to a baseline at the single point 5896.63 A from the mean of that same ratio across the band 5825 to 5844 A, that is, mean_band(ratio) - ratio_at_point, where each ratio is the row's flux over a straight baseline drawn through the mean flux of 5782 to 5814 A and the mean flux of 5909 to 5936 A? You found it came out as 0.32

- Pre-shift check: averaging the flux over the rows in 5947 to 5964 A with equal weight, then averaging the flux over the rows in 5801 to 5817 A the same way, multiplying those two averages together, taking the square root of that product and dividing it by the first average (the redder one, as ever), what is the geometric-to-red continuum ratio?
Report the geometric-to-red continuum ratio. 1.04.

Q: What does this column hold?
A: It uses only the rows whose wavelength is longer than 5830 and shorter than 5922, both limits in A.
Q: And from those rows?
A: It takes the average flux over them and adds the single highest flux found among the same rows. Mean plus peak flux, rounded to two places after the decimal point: 5.77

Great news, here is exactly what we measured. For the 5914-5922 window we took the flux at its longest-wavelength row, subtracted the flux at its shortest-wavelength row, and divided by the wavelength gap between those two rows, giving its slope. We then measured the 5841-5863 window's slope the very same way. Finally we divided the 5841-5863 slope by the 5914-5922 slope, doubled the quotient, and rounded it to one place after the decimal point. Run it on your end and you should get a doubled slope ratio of -1.5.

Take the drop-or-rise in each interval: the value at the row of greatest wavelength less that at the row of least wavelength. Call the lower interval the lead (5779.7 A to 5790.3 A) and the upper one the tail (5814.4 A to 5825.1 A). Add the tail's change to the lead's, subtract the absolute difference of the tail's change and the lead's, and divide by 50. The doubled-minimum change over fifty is 0.0012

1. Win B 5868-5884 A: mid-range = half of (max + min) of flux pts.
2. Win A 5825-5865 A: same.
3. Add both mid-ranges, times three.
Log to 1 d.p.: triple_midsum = 16.0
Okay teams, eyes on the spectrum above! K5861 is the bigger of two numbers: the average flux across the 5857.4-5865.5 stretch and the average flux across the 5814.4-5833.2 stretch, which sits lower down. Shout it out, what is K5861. 2.92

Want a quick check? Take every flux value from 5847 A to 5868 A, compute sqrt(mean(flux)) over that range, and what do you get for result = 1.64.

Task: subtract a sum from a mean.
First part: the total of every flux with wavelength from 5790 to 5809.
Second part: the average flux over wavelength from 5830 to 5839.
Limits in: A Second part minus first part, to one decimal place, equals -17.0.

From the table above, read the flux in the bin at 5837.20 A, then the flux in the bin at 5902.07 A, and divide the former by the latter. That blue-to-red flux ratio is 1.23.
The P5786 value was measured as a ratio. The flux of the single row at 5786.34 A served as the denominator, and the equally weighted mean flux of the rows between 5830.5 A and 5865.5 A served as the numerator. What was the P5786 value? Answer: 1.03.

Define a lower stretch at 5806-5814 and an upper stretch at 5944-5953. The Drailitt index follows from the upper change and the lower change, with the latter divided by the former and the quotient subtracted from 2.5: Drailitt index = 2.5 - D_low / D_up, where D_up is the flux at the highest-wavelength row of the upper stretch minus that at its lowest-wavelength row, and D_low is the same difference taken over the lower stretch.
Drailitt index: -0.14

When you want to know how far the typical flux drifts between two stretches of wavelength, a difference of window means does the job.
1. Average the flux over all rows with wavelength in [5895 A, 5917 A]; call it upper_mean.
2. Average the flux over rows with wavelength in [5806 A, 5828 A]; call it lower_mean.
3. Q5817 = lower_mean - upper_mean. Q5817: 0.3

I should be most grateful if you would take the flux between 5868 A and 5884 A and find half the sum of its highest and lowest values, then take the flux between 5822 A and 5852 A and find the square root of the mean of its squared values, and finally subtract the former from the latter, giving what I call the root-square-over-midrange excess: 0.17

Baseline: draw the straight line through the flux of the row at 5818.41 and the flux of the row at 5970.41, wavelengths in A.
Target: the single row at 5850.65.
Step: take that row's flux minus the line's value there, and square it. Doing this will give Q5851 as 0.415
